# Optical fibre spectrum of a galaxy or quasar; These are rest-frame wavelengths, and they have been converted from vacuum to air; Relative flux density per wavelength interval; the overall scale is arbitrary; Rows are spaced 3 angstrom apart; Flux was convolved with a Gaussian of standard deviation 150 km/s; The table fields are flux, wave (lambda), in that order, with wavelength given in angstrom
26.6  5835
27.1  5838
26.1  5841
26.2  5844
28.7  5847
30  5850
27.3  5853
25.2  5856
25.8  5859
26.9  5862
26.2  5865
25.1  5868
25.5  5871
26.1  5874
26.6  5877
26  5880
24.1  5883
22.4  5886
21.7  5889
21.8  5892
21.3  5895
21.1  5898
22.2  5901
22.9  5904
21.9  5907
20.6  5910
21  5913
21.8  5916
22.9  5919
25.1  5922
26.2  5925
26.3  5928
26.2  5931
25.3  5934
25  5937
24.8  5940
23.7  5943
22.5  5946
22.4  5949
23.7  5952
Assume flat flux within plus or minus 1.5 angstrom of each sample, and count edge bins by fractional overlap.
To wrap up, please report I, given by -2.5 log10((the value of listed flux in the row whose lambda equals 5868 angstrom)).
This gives -3.50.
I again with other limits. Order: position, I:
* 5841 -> -3.54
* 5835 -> -3.56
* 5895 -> -3.32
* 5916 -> -3.35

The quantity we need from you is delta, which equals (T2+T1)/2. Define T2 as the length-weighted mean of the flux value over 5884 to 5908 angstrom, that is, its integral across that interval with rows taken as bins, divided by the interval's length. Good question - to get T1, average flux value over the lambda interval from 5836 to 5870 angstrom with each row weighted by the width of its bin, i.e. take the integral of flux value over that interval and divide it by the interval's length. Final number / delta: 24.4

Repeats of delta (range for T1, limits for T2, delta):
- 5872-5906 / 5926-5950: 24.0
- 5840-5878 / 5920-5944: 26.0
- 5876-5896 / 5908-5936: 23.7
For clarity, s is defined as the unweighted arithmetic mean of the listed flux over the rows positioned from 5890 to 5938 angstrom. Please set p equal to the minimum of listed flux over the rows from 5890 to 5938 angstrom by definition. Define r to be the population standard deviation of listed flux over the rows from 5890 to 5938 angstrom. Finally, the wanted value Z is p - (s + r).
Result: -4.6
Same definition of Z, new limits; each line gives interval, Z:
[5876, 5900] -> -4.1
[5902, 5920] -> -2.1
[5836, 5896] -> -6.4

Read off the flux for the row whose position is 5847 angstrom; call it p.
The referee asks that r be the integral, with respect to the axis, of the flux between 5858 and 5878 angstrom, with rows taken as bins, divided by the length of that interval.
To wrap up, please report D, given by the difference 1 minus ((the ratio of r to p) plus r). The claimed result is -25.9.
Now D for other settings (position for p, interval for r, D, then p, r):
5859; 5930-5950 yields -24.2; 25.8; 24.3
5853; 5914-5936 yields -24.7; 27.3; 24.7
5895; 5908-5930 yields -23.5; 21.3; 23.4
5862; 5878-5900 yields -22.6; 26.9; 22.7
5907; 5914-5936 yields -24.9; 21.9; 24.7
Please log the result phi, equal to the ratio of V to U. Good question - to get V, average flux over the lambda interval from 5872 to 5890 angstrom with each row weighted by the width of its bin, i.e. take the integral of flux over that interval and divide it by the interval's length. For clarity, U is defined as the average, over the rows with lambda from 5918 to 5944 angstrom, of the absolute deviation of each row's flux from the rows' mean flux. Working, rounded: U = 0.8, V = 24.6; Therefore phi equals 29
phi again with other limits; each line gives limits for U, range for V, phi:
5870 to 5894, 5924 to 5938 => 15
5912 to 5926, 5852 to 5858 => 15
